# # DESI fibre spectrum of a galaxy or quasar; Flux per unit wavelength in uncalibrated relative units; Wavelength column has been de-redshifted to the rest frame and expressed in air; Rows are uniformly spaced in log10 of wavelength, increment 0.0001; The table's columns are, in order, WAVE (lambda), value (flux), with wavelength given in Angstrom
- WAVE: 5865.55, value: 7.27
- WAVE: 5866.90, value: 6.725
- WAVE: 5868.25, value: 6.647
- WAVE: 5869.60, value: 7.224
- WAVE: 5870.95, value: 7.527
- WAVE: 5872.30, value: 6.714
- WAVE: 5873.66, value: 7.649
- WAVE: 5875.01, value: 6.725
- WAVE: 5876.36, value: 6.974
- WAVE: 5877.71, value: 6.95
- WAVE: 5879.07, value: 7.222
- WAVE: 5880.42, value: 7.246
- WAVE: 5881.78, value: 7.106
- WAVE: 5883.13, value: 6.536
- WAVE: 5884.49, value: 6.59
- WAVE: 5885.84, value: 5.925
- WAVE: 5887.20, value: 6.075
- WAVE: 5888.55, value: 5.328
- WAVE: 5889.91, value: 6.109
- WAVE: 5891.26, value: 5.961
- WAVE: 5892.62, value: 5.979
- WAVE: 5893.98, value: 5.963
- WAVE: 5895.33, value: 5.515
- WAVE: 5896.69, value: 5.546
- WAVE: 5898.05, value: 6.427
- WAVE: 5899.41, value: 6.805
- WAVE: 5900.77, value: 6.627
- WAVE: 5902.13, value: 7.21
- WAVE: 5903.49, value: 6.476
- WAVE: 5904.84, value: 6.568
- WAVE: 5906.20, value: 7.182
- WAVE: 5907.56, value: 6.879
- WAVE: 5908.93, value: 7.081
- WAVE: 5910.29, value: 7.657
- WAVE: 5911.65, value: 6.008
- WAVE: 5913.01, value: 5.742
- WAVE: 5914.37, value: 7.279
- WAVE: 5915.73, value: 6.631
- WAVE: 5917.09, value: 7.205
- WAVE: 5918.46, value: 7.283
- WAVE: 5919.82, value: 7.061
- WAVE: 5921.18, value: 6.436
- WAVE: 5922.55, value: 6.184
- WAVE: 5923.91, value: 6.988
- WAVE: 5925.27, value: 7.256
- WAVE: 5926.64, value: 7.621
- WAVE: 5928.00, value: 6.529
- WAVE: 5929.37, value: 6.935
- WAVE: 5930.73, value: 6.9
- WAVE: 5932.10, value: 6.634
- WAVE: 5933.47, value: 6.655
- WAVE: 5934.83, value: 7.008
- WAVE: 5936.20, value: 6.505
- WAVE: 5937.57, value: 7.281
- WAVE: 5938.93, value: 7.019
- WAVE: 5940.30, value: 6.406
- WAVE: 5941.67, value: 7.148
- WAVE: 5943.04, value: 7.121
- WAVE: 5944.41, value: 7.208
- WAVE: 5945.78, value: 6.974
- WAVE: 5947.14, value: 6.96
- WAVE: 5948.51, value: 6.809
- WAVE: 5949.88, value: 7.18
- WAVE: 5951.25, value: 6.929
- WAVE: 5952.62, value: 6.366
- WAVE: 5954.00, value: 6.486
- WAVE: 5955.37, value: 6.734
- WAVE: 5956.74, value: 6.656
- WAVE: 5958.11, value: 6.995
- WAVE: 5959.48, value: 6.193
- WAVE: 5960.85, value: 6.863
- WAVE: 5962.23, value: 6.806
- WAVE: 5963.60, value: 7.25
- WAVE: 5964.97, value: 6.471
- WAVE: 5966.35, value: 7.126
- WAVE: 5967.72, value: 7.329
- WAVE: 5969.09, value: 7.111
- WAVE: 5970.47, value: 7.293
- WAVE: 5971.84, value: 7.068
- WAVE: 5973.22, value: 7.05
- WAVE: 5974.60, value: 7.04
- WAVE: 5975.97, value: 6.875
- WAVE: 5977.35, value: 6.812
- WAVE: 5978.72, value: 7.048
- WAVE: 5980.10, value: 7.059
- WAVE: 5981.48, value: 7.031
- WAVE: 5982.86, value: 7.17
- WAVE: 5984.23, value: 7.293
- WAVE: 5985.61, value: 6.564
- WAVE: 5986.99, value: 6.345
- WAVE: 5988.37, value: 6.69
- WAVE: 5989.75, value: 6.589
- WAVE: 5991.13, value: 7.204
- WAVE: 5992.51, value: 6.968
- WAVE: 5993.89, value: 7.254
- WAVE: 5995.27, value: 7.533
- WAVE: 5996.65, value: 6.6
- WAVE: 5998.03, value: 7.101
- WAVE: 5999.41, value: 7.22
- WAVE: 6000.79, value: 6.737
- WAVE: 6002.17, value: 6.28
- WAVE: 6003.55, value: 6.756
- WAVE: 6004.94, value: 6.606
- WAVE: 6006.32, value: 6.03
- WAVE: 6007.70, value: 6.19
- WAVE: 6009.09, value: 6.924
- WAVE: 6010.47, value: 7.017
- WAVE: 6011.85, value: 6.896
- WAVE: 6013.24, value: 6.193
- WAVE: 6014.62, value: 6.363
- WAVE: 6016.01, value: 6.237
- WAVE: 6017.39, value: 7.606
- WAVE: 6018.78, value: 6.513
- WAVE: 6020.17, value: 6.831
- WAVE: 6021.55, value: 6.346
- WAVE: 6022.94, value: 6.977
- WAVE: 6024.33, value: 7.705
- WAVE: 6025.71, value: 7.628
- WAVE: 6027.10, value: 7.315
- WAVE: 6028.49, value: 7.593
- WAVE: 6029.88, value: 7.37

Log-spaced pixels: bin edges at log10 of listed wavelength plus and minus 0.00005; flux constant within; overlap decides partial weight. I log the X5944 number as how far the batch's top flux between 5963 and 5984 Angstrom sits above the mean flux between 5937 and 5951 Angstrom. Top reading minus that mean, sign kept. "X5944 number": 0.3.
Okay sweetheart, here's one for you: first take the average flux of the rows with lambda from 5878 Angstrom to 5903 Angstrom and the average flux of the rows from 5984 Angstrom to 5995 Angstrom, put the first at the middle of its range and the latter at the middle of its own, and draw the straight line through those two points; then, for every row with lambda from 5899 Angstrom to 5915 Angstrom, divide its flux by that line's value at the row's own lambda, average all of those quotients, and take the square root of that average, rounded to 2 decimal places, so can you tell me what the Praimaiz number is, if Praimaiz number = 1.03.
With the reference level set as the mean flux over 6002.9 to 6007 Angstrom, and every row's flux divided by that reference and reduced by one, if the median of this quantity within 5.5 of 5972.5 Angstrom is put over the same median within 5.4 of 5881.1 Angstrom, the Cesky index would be 1.2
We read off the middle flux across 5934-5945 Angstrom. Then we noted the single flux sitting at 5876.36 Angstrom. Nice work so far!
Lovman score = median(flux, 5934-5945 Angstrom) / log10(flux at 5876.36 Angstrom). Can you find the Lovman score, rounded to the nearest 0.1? 8.4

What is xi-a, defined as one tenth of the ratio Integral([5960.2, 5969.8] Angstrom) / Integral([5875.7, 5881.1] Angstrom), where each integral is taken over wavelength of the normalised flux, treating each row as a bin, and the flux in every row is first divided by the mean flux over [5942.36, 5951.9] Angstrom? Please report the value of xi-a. 0.175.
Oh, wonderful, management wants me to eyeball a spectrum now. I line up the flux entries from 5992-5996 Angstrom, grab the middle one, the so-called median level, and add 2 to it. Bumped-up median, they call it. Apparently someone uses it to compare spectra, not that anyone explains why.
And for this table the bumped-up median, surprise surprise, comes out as 9.25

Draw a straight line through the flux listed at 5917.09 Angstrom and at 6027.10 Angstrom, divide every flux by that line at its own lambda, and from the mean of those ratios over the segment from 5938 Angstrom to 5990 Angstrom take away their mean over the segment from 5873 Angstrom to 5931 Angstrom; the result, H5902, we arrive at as 0.025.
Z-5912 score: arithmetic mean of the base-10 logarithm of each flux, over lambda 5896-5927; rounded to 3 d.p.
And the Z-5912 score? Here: 0.830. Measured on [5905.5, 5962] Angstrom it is 0.835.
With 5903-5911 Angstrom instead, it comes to 0.843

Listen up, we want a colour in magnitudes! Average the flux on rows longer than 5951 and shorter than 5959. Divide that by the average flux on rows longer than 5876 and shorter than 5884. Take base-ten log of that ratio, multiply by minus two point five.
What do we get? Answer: 0.05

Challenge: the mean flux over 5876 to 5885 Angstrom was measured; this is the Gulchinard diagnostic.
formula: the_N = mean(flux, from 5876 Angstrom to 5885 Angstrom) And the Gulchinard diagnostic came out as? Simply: 6.95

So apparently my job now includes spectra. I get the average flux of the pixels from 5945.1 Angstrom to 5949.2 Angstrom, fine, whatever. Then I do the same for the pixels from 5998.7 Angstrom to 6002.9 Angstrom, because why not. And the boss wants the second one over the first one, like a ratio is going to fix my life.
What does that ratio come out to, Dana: 0.98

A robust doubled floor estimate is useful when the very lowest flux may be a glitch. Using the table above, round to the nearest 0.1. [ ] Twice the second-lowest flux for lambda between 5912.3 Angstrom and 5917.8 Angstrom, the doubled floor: 13.3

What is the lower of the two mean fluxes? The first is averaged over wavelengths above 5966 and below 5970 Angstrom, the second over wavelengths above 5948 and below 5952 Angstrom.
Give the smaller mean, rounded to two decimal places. 6.97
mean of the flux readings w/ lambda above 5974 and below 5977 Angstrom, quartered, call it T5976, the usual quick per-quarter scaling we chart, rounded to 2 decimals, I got 1.74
